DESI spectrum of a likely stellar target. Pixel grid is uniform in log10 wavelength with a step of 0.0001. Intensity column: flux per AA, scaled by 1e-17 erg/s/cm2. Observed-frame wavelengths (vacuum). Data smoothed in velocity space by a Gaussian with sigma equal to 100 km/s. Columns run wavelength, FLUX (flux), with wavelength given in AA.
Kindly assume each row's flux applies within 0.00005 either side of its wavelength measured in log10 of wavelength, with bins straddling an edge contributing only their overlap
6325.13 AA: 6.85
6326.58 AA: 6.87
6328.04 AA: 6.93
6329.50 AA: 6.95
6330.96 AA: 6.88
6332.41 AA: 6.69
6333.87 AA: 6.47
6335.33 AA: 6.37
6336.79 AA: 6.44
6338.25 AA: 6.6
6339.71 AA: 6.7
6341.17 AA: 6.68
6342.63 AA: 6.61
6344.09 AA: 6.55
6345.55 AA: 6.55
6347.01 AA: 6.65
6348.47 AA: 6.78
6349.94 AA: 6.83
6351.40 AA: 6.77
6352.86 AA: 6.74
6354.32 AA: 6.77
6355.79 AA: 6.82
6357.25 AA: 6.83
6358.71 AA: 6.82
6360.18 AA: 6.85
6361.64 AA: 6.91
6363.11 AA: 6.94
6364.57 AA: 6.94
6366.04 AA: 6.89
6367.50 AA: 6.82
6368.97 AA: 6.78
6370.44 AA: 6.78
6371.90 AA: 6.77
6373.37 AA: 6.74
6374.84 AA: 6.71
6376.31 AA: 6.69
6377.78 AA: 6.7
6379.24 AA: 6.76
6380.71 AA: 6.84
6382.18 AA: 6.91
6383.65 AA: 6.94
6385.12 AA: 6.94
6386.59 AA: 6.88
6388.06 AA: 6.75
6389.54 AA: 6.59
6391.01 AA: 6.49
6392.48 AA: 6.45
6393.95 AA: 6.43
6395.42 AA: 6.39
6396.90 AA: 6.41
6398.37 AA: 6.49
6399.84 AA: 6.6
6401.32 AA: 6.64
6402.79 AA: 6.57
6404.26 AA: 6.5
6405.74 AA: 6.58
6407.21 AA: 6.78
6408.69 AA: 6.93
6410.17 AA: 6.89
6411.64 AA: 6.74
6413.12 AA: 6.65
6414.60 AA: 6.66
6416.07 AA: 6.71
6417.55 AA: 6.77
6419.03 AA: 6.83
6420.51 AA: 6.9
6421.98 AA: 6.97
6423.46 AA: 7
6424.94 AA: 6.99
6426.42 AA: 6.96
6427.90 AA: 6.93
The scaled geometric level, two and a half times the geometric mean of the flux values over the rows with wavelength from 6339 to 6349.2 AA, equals 16.6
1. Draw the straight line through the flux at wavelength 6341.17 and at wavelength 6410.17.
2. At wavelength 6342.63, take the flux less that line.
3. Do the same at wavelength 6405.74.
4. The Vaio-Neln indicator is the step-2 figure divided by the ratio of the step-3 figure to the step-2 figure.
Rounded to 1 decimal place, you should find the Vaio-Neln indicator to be 0.0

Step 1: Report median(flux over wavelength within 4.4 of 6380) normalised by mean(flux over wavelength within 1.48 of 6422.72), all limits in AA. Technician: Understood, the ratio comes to 0.97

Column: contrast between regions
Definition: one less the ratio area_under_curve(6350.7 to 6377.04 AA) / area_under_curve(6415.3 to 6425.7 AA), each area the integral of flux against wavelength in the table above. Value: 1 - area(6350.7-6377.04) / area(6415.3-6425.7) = -1.5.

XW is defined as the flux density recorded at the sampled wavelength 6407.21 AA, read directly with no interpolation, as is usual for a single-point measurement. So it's 6.78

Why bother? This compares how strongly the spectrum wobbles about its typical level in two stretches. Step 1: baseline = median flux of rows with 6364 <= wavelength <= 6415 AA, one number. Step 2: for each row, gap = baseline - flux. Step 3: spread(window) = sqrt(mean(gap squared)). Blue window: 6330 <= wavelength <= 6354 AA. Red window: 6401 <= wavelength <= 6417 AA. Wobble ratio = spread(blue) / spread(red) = 1.26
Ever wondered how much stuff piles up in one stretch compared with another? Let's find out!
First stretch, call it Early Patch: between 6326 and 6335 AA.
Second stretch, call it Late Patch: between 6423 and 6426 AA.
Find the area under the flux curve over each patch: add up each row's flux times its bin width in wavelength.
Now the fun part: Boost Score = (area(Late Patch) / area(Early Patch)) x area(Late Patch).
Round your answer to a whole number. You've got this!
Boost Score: 7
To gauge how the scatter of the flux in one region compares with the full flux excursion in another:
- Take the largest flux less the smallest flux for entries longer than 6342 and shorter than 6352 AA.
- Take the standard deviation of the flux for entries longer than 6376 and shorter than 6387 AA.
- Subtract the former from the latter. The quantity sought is -0.18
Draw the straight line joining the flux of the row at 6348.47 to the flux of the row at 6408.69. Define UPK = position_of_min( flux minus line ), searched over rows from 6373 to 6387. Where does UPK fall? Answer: 6376.31 AA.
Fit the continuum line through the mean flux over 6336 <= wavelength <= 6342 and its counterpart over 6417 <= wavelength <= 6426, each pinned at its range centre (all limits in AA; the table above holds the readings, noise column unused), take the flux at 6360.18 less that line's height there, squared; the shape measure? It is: 0.028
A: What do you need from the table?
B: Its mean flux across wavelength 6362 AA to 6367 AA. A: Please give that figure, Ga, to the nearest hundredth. 6.92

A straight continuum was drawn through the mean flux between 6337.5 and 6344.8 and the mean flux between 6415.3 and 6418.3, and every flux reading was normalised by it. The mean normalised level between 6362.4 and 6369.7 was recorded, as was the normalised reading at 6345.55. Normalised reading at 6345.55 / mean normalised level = 0.96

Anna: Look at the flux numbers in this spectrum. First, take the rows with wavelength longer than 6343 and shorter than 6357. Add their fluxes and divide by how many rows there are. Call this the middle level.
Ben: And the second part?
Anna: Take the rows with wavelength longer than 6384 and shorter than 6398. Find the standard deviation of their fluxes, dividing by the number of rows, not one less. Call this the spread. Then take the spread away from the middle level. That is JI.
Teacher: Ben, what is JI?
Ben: 6.52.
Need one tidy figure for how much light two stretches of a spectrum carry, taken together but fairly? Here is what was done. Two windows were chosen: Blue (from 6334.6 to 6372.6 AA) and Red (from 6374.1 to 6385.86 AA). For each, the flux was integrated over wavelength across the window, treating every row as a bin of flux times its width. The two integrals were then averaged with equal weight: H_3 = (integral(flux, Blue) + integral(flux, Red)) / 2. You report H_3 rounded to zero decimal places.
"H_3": 168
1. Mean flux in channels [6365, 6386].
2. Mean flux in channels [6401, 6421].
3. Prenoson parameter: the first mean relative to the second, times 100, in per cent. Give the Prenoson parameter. 101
